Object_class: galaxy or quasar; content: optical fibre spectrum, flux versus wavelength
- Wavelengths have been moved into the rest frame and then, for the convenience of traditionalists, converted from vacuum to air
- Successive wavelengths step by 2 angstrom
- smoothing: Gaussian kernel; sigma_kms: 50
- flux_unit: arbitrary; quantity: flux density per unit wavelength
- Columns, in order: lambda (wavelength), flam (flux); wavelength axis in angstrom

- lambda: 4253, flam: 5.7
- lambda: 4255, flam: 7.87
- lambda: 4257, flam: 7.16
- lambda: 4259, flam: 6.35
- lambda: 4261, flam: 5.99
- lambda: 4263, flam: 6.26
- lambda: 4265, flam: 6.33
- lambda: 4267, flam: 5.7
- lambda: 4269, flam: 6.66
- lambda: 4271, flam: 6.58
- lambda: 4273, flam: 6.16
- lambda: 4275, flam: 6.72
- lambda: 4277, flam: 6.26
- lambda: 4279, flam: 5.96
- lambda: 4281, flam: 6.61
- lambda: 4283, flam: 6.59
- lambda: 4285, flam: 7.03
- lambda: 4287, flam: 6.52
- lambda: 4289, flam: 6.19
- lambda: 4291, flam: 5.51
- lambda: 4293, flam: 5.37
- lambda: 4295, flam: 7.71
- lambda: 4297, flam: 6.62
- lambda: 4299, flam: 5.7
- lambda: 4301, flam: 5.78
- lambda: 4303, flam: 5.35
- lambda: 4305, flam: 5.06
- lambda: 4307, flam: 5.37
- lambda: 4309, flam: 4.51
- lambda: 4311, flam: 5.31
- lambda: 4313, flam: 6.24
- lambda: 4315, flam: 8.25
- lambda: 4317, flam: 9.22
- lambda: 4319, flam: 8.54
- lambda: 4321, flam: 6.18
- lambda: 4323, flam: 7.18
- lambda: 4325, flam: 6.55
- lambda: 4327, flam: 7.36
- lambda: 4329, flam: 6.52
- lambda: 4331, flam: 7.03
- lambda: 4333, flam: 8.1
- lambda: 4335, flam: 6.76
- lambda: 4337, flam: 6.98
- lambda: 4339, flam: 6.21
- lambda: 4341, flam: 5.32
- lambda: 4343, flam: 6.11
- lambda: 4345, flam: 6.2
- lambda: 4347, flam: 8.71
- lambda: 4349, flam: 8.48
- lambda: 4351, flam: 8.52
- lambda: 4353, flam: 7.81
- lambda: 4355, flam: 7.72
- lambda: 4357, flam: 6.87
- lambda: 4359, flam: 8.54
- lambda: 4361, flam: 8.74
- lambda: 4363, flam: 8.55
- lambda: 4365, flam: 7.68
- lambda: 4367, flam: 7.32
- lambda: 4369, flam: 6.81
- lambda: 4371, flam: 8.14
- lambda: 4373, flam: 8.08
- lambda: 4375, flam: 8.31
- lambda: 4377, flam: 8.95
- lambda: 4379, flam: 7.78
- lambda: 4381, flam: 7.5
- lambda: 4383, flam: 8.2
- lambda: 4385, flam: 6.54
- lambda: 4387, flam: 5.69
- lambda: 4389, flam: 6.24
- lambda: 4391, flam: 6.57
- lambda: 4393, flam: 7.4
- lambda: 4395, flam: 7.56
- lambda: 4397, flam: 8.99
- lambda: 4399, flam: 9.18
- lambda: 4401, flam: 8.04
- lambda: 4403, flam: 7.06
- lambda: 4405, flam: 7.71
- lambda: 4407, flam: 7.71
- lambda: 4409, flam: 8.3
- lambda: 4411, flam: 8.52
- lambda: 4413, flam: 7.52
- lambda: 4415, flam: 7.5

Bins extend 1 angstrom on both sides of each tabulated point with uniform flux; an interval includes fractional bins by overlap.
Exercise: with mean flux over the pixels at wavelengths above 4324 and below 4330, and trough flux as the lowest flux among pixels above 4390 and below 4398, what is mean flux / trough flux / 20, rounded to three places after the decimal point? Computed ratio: 0.052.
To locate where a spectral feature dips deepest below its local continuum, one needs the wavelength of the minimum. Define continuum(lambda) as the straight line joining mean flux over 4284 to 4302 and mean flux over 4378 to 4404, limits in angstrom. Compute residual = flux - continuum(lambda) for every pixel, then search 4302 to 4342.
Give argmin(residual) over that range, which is 4309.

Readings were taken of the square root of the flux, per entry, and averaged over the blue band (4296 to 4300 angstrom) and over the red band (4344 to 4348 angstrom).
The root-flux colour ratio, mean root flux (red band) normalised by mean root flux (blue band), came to 1.10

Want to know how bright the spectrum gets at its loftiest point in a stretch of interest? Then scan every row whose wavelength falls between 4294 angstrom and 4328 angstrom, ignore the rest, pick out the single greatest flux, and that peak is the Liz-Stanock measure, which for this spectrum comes 9.22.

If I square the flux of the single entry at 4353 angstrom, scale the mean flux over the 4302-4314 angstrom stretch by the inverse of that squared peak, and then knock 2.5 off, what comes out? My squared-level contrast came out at -2.41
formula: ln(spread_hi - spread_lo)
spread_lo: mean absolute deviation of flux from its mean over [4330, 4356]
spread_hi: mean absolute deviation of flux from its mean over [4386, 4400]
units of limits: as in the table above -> -2.1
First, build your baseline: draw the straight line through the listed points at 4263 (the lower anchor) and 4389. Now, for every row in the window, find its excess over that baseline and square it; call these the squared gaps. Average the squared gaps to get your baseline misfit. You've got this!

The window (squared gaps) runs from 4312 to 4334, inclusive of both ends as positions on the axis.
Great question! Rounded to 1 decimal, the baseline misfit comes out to 2.2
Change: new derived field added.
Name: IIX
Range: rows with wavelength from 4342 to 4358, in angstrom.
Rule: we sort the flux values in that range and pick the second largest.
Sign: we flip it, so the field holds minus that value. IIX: -8.5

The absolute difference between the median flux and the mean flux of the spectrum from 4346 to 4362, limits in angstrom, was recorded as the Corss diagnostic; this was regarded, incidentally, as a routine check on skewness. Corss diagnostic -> 0.33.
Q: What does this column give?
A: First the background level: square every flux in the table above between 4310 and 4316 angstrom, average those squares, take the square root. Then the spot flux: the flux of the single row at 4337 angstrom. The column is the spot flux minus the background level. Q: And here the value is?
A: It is 0.3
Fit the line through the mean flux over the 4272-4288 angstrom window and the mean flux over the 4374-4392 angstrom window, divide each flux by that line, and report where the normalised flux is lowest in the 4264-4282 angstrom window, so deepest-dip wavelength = 4267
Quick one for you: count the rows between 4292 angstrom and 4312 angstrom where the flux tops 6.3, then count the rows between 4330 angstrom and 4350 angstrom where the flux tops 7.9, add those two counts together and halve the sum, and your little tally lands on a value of 2.5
